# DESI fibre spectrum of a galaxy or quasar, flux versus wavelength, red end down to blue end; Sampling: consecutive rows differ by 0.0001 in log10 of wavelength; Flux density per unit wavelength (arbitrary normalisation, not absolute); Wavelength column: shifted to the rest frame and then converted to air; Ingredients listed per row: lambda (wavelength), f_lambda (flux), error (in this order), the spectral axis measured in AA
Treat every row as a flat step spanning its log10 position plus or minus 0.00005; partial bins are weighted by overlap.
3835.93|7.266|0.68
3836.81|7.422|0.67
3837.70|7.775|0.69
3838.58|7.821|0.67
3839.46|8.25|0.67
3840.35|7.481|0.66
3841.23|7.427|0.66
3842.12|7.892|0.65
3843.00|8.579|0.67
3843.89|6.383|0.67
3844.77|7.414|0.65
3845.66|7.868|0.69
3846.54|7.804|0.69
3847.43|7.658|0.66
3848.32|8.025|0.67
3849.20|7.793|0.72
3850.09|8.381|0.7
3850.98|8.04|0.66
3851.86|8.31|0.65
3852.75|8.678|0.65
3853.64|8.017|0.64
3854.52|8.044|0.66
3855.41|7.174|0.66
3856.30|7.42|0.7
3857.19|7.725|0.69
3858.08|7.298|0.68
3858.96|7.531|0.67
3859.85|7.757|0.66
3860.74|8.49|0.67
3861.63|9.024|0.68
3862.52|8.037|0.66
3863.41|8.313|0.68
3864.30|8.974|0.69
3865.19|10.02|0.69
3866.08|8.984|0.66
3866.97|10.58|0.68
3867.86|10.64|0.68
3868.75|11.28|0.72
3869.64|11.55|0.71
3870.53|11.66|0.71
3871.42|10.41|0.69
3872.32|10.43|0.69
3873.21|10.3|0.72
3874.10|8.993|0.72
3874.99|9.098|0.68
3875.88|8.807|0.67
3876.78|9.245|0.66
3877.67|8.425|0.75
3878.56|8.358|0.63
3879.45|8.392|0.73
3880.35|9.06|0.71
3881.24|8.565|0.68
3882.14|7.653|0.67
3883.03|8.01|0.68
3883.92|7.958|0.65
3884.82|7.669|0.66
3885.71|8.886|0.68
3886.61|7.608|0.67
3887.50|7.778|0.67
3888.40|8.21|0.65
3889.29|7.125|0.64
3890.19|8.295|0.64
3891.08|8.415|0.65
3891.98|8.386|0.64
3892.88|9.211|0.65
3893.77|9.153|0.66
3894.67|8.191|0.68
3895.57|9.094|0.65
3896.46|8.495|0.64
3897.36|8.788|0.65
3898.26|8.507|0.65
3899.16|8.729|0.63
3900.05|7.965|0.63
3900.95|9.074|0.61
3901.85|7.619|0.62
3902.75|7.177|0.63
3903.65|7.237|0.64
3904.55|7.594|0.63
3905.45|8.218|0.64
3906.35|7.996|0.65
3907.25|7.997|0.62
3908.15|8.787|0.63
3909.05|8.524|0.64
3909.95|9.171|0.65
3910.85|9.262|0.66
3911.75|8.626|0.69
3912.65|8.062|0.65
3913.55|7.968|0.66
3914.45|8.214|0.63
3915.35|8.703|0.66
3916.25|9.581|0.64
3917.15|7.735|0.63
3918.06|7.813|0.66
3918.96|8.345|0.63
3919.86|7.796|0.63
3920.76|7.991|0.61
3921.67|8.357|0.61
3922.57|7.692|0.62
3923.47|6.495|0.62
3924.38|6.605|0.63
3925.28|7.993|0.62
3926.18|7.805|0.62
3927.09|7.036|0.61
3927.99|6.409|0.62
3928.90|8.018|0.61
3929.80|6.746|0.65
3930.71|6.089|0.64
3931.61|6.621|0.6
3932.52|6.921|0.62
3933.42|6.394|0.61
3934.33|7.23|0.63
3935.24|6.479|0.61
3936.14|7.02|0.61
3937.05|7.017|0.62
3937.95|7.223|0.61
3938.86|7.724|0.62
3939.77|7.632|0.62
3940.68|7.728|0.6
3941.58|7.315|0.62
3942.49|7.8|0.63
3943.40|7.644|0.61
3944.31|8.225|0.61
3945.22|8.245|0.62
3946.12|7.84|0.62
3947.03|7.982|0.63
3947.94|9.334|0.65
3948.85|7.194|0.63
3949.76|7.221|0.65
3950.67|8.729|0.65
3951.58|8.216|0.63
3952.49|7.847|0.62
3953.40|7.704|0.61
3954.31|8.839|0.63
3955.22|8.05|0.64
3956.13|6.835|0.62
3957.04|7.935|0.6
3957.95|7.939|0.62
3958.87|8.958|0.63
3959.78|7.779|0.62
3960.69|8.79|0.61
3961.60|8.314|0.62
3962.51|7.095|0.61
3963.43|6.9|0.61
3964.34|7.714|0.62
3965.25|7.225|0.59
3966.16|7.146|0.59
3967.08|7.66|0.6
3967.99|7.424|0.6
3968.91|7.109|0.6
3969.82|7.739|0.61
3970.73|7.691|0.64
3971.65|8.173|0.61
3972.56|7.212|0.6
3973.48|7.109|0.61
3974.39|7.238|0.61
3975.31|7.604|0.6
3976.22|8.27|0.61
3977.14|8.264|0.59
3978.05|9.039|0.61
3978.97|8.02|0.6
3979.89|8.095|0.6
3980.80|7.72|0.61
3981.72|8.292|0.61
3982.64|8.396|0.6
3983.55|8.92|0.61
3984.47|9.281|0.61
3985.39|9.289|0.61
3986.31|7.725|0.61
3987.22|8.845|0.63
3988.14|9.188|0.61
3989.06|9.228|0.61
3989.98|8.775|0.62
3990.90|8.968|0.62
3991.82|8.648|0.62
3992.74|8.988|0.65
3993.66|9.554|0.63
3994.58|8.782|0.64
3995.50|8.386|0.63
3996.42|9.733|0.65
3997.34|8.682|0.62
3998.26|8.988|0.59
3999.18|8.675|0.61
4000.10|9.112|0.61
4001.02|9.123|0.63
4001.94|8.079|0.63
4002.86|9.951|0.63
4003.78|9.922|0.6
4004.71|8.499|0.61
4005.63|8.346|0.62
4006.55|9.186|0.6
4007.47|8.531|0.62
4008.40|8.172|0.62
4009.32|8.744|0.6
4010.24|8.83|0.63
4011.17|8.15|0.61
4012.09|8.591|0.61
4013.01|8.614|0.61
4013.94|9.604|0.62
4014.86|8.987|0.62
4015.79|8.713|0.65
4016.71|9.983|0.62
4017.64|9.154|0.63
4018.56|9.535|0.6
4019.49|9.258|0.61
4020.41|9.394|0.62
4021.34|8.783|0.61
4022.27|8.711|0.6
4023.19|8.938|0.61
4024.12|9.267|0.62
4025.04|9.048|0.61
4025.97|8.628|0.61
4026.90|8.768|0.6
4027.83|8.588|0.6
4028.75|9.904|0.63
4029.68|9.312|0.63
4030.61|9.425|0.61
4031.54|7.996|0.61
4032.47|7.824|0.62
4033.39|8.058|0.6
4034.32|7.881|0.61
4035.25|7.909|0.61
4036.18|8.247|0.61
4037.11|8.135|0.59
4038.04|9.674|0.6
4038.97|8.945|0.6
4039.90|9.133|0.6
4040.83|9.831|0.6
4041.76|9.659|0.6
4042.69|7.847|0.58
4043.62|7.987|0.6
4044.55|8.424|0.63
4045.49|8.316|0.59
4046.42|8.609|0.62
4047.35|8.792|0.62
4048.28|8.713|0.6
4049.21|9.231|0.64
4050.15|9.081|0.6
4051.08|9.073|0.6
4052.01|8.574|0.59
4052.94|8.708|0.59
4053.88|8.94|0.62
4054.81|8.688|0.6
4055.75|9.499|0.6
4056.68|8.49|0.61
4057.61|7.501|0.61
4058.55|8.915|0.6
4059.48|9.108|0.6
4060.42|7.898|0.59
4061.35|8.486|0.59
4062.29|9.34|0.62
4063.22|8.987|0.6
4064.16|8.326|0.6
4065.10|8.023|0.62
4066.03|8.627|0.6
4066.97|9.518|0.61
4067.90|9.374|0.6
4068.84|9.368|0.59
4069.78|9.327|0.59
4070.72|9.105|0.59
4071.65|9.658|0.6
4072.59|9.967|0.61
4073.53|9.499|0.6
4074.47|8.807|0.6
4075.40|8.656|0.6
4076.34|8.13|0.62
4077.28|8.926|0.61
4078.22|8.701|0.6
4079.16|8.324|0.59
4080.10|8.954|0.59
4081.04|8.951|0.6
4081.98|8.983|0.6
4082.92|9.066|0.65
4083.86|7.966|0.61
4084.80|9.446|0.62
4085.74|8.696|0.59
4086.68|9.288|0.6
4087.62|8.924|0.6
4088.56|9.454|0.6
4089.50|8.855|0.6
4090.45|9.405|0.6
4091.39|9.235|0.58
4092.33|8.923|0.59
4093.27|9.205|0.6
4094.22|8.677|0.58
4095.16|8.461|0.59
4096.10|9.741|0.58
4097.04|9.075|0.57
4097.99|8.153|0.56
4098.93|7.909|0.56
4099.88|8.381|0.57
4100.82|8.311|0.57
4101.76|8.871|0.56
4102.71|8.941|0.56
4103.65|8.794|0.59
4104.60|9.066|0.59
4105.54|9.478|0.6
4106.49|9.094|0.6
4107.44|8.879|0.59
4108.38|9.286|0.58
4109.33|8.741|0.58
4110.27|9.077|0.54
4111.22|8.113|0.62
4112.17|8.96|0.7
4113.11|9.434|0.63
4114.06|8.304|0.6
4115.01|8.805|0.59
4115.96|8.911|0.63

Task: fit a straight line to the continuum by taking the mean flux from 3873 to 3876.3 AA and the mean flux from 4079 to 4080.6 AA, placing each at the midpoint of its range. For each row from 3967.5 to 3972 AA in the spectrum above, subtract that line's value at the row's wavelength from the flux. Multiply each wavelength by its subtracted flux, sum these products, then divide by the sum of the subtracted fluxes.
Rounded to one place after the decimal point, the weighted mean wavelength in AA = 3969.5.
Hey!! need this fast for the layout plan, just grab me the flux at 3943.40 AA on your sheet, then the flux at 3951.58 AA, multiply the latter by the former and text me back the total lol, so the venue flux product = 63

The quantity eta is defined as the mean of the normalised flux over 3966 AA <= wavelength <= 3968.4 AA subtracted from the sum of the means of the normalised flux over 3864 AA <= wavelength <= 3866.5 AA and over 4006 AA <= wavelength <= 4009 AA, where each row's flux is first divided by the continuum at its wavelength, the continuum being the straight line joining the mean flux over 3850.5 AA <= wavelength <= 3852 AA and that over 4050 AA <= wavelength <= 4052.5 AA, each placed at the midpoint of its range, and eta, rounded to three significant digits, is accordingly 1.26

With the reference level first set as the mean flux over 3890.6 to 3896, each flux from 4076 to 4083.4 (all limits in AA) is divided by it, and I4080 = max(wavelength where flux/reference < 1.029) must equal 4081.98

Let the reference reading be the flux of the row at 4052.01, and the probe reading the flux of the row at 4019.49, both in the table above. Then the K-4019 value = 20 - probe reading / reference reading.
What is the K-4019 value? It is 18.9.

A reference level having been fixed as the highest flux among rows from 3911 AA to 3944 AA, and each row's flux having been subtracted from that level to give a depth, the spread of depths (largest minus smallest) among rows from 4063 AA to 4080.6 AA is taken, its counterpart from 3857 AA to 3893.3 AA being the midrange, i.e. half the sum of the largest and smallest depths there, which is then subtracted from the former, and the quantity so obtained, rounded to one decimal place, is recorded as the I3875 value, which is 1.8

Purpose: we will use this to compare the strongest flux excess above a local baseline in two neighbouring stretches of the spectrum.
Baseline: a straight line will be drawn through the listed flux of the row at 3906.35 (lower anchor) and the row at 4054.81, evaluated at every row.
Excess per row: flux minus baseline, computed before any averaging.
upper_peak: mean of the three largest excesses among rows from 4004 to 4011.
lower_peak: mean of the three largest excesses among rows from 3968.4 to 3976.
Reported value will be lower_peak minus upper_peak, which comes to -0.88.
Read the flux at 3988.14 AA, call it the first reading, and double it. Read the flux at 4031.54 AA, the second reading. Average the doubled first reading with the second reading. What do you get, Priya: 13.2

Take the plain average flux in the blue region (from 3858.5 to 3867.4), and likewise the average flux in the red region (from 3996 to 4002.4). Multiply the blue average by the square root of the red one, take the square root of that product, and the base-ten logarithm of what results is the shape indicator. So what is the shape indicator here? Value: 0.709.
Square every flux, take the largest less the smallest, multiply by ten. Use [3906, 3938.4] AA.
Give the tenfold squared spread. 547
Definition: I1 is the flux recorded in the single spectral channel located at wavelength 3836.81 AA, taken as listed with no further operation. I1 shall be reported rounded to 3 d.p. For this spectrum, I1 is 7.422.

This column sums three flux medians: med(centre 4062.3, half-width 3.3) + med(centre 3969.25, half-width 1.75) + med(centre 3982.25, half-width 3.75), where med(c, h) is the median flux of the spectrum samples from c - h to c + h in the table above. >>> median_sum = 24.4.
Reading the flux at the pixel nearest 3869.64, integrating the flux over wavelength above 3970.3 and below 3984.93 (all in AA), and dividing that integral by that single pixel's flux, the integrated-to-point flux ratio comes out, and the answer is 10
